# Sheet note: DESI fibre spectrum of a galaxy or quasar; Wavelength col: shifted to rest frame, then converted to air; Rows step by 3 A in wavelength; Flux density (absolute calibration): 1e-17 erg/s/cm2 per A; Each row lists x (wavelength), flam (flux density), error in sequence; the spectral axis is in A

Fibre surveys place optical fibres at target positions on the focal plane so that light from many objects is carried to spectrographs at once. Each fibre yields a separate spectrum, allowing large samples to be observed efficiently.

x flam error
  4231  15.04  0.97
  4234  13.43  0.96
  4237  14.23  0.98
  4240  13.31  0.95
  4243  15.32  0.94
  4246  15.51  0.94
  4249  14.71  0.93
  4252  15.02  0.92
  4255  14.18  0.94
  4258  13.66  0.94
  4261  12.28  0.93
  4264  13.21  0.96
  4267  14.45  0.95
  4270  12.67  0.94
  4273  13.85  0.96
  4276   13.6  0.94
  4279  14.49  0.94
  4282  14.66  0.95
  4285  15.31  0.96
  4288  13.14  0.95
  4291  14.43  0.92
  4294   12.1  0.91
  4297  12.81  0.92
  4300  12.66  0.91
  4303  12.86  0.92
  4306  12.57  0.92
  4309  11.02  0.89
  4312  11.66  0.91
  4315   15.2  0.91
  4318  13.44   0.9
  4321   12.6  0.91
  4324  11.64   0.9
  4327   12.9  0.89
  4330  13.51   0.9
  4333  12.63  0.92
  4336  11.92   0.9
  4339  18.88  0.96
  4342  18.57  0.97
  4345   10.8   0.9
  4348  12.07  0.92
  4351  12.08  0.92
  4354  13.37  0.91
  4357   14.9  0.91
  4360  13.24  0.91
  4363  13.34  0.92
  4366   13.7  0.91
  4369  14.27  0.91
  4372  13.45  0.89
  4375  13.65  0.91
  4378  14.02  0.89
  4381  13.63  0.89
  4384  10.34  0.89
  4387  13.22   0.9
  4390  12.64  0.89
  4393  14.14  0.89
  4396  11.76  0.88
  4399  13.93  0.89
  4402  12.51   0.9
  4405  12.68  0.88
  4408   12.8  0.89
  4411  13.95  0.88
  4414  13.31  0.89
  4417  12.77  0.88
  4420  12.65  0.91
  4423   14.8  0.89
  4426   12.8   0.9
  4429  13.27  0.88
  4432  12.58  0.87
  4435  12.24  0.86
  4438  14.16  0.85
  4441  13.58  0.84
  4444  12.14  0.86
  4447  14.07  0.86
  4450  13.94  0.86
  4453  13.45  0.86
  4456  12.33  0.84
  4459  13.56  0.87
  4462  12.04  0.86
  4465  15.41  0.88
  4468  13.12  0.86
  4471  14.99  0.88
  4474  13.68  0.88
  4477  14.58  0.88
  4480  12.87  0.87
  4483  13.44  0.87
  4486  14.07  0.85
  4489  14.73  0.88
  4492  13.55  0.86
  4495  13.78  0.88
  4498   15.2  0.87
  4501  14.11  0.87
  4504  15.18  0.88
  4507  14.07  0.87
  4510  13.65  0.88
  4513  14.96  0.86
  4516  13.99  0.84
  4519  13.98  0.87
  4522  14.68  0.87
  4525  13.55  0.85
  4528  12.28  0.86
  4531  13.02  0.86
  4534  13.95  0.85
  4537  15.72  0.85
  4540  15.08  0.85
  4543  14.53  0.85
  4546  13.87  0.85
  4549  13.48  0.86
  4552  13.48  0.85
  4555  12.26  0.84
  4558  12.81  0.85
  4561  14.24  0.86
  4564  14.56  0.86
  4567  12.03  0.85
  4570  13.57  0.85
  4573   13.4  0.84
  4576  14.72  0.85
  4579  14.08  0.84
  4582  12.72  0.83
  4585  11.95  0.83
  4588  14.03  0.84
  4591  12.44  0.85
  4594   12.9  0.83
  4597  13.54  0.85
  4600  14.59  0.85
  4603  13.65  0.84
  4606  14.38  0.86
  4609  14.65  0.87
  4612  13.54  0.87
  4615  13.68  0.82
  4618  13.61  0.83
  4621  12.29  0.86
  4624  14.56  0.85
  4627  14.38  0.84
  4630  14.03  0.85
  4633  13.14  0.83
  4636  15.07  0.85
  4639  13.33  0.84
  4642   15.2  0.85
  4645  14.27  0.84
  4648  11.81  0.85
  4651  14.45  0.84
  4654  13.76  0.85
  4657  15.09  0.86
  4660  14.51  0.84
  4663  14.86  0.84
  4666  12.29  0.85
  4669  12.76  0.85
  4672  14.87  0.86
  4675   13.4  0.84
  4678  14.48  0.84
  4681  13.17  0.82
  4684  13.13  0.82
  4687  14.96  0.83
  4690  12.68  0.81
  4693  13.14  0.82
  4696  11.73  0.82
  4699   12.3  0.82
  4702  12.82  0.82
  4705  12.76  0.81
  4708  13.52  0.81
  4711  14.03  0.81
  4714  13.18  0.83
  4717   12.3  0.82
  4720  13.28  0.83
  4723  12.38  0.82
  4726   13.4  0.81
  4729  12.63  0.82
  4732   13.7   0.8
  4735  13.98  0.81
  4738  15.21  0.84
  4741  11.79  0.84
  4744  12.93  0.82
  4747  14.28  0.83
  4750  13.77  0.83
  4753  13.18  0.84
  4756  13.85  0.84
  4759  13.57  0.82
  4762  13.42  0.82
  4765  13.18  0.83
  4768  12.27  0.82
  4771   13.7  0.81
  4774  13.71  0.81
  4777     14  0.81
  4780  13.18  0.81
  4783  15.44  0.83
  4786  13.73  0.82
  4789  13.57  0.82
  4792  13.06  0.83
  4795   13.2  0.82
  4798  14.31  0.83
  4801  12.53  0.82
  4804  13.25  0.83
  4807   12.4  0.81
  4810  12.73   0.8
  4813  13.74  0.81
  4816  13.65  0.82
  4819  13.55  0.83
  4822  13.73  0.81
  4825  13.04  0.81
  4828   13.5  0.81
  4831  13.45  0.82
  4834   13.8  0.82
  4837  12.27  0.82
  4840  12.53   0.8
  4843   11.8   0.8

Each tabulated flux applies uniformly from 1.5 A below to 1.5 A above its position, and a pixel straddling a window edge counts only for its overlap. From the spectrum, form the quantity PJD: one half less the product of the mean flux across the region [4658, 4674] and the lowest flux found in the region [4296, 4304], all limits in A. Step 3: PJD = -175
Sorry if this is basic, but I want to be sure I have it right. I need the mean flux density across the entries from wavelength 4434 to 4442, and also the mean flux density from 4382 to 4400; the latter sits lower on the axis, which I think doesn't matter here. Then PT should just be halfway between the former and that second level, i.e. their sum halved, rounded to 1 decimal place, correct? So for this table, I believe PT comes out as 13.0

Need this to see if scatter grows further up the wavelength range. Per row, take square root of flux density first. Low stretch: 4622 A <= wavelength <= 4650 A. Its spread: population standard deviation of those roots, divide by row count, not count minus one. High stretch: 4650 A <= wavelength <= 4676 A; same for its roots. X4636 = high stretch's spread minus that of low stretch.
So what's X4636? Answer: -0.01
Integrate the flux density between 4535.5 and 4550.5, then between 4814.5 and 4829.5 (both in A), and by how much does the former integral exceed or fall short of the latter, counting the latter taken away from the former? 16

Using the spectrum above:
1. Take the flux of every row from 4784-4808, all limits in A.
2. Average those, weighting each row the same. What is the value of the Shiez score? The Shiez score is 13.3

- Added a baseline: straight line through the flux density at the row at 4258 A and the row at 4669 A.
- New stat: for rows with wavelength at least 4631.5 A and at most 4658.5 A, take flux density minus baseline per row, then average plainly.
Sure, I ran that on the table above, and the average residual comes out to 1.2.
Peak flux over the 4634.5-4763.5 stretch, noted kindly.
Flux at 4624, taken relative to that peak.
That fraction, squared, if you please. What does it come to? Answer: 0.92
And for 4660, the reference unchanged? 0.91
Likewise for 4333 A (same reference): 0.69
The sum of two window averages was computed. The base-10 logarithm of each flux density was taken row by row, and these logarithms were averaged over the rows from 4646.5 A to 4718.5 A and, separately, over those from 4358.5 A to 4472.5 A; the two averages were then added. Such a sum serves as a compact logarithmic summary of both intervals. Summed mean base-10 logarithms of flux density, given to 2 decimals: 2.25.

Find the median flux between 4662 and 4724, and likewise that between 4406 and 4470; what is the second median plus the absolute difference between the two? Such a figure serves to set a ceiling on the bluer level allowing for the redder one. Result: 13.40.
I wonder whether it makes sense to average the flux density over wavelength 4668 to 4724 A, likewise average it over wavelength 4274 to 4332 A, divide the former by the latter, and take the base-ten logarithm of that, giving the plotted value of 0.001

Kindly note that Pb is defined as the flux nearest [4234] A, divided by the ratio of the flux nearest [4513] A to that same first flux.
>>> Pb 12.1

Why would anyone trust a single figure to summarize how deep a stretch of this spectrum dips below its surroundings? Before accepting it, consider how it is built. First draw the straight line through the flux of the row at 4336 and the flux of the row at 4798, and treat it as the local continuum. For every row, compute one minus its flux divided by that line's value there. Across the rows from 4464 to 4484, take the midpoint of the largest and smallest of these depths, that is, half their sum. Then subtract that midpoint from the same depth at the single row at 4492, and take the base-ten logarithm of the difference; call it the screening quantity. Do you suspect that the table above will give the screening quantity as -1.26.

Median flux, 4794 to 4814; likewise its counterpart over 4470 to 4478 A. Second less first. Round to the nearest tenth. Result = 1.4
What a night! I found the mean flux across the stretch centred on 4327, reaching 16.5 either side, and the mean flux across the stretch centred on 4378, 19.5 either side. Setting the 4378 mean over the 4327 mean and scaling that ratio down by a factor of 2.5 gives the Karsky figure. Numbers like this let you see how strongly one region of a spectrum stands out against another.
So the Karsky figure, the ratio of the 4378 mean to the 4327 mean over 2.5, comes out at 0.379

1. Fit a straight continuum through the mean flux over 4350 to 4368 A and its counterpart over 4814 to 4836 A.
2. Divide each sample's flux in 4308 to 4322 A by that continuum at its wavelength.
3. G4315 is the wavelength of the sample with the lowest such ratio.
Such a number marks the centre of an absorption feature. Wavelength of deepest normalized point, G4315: 4309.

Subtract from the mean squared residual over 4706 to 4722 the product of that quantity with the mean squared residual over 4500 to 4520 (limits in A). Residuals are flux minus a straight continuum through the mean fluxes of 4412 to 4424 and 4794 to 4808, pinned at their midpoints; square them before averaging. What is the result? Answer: -0.1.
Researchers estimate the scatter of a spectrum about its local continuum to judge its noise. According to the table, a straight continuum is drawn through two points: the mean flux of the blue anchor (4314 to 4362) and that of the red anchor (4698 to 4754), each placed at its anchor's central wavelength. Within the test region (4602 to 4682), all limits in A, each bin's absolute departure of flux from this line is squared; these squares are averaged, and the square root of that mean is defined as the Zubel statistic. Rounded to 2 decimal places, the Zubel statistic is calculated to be 1.07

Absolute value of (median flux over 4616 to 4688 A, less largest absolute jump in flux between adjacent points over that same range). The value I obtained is 11.5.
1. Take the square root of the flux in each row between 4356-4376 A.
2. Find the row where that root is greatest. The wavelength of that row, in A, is 4357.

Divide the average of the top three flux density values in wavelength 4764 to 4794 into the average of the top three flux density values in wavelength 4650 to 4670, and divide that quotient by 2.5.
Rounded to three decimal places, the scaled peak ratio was 0.412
